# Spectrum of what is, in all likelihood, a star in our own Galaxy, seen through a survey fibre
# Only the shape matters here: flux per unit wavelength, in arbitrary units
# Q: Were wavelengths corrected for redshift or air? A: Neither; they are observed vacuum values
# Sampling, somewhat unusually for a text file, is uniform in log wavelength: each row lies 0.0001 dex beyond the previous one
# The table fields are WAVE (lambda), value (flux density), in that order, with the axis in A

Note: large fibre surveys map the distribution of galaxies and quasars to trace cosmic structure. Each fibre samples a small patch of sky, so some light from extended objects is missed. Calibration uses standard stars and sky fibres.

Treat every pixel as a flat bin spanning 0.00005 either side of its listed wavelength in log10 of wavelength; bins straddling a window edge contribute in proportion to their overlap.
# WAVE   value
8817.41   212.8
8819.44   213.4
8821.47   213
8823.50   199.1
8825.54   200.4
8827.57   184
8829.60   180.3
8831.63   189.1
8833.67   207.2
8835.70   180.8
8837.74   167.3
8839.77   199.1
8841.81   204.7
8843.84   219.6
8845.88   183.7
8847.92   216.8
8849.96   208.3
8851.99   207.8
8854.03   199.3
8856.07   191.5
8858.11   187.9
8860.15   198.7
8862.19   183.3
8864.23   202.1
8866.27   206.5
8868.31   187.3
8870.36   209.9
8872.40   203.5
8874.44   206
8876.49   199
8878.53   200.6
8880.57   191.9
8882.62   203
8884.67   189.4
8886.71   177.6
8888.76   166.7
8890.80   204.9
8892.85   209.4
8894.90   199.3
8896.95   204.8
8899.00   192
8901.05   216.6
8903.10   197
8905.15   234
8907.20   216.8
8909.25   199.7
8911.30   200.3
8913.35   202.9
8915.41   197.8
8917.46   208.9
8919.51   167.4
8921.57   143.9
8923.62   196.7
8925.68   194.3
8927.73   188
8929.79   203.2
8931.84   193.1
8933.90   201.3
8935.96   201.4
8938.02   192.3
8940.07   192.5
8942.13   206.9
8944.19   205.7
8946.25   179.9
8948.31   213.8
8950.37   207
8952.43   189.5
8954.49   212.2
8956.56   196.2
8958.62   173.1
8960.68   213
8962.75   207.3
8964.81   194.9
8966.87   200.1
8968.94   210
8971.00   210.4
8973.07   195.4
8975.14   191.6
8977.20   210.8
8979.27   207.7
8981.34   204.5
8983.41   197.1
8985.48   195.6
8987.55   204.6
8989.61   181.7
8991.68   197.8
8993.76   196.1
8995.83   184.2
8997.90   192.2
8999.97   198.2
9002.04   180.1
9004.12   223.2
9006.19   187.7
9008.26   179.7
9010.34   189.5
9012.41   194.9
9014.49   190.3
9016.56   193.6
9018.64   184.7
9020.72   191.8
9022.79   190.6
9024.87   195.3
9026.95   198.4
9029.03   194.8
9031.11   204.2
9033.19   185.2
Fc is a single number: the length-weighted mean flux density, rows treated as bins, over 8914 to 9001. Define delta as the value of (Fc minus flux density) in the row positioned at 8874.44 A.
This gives -9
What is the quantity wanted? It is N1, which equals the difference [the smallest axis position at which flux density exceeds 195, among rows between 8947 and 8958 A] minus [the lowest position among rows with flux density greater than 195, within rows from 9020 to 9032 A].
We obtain -76.6 A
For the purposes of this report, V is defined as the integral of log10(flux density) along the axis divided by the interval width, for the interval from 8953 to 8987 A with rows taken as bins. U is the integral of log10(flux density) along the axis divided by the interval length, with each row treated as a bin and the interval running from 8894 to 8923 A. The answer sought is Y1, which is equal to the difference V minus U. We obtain 0.007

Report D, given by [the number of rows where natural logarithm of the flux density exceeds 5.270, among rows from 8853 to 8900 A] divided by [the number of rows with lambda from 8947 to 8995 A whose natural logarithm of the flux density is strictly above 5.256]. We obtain 0.74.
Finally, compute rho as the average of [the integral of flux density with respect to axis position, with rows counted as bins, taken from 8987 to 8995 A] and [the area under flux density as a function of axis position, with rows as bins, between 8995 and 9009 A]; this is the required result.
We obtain 2126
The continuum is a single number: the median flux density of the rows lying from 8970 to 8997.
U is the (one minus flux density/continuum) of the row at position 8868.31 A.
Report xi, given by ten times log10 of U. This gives -13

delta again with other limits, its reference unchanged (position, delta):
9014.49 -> 6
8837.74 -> 29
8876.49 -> -2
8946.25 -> 17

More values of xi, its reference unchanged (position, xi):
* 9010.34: -14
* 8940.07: -16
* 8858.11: -13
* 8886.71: -10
